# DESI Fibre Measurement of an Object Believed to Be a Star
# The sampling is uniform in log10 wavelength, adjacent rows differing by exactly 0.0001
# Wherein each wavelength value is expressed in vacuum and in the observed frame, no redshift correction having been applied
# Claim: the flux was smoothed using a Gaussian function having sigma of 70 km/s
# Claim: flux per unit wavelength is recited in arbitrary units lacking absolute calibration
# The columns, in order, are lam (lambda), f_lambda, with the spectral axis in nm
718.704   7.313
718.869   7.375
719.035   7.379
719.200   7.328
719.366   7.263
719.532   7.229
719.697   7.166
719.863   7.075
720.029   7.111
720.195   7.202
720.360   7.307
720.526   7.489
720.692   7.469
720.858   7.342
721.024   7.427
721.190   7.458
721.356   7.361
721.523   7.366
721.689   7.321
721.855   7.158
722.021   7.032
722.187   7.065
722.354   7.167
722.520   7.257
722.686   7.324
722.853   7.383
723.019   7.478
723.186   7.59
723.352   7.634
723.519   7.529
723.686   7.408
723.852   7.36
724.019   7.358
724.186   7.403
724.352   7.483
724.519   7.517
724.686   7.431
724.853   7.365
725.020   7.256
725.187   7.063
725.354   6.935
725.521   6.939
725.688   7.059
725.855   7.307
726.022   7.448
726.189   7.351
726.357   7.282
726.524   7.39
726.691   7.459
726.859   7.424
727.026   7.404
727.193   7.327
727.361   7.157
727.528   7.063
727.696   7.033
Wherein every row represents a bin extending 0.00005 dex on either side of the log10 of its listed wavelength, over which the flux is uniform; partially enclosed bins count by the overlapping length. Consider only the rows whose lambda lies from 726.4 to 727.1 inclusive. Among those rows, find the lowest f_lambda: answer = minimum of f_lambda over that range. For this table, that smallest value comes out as 7.39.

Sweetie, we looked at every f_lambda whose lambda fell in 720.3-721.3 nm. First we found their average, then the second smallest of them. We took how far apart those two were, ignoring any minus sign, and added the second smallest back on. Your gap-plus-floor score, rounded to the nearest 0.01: 7.42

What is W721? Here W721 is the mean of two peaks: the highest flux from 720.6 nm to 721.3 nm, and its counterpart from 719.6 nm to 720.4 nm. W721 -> 7.39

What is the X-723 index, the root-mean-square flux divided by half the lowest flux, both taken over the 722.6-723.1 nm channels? 2.02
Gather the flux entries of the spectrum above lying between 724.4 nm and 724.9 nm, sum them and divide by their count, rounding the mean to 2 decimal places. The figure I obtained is 7.44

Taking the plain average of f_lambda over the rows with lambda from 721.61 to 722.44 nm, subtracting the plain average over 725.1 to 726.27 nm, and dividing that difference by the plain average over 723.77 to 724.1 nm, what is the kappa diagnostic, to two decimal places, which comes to 0.00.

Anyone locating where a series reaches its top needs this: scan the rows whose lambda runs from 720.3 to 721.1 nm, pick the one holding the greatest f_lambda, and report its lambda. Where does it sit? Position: 720.526 nm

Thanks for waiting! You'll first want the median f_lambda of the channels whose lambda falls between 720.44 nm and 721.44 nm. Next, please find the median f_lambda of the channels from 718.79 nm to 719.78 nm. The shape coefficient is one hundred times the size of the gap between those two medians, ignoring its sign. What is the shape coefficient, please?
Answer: 15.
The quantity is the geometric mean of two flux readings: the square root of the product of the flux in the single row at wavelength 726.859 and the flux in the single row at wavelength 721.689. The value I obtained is 7.37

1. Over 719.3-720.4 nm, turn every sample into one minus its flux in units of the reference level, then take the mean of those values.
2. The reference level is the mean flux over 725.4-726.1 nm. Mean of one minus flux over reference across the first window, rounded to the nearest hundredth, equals 0.00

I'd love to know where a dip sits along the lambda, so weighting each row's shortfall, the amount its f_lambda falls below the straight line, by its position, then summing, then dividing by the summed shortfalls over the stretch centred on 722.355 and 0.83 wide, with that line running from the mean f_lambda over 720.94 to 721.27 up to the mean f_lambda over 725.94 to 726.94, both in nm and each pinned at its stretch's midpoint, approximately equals 722.25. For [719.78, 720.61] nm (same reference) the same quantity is 720.03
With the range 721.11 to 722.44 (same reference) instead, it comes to 722.01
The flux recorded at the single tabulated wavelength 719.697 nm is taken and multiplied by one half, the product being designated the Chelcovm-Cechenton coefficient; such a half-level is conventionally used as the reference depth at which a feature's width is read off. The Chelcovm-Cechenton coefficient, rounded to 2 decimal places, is 3.58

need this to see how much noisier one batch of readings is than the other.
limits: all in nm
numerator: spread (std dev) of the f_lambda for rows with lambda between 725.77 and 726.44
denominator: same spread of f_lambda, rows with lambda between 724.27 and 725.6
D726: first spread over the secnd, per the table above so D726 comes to 0.3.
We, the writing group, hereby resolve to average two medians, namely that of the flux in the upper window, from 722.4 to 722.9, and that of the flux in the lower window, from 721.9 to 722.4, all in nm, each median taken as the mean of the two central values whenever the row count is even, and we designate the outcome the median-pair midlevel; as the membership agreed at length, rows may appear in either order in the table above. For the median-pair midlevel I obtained 7.19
